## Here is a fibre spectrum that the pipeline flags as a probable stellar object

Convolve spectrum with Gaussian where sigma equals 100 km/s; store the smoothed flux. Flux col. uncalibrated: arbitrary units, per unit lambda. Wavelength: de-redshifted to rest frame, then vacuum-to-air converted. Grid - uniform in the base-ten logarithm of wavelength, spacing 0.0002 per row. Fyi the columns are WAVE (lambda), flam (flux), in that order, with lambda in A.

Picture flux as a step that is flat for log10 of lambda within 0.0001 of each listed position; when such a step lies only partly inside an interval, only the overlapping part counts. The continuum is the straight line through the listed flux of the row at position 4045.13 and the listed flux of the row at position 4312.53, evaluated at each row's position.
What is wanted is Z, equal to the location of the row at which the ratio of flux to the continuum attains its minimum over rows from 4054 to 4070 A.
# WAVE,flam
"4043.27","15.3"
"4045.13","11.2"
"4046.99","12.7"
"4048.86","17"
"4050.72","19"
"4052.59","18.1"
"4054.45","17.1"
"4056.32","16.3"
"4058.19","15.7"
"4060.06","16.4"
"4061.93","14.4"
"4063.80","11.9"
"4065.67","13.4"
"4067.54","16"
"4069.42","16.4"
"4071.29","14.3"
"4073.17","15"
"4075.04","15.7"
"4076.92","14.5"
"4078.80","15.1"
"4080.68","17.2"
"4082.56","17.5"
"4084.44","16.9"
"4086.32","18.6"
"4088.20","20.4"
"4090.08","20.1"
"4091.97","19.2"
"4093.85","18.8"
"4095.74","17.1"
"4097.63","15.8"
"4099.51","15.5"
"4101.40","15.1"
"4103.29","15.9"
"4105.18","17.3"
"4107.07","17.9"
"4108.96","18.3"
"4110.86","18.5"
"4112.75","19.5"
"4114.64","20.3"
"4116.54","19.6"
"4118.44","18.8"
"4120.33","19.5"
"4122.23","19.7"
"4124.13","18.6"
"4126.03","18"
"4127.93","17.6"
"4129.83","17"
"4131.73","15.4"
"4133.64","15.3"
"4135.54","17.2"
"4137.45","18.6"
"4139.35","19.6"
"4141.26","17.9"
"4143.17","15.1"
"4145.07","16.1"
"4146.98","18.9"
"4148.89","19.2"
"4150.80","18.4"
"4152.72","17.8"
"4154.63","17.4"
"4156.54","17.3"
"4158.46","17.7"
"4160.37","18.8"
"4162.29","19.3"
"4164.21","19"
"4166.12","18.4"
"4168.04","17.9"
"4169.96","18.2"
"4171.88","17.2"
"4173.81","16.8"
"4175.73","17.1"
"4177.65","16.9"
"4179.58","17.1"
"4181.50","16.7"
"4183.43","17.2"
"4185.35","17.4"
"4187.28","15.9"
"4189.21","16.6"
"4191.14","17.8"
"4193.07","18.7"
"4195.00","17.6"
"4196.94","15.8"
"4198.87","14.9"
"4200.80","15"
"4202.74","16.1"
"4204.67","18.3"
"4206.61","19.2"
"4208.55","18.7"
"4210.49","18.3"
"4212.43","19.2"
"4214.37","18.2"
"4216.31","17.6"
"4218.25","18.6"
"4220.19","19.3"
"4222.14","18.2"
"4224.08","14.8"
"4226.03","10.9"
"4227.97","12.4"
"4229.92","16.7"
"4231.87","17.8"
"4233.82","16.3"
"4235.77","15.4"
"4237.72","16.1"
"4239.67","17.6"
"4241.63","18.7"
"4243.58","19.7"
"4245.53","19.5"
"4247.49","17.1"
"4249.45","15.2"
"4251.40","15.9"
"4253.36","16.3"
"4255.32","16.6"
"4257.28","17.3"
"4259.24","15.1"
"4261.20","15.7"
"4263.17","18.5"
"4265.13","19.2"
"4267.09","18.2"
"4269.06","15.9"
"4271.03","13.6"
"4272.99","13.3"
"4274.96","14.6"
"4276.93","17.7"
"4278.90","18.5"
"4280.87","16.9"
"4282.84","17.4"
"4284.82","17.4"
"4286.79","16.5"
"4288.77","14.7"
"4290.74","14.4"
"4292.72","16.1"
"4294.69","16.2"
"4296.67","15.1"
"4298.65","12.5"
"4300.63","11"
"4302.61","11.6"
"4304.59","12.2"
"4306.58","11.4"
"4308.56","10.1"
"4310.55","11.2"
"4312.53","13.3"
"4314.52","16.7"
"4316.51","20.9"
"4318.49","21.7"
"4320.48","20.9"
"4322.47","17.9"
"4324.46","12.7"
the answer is 4063.80 A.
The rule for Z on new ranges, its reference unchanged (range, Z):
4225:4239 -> 4226.03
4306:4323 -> 4308.56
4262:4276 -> 4272.99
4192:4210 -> 4198.87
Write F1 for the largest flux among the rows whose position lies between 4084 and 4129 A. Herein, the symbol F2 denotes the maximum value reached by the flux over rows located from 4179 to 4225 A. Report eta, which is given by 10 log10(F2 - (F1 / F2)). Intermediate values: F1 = 20.4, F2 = 19.3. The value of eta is 12.6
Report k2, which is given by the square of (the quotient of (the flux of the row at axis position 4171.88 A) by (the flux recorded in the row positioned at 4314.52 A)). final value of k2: 1.06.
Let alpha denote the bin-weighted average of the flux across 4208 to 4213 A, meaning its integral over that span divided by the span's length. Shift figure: 18.7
